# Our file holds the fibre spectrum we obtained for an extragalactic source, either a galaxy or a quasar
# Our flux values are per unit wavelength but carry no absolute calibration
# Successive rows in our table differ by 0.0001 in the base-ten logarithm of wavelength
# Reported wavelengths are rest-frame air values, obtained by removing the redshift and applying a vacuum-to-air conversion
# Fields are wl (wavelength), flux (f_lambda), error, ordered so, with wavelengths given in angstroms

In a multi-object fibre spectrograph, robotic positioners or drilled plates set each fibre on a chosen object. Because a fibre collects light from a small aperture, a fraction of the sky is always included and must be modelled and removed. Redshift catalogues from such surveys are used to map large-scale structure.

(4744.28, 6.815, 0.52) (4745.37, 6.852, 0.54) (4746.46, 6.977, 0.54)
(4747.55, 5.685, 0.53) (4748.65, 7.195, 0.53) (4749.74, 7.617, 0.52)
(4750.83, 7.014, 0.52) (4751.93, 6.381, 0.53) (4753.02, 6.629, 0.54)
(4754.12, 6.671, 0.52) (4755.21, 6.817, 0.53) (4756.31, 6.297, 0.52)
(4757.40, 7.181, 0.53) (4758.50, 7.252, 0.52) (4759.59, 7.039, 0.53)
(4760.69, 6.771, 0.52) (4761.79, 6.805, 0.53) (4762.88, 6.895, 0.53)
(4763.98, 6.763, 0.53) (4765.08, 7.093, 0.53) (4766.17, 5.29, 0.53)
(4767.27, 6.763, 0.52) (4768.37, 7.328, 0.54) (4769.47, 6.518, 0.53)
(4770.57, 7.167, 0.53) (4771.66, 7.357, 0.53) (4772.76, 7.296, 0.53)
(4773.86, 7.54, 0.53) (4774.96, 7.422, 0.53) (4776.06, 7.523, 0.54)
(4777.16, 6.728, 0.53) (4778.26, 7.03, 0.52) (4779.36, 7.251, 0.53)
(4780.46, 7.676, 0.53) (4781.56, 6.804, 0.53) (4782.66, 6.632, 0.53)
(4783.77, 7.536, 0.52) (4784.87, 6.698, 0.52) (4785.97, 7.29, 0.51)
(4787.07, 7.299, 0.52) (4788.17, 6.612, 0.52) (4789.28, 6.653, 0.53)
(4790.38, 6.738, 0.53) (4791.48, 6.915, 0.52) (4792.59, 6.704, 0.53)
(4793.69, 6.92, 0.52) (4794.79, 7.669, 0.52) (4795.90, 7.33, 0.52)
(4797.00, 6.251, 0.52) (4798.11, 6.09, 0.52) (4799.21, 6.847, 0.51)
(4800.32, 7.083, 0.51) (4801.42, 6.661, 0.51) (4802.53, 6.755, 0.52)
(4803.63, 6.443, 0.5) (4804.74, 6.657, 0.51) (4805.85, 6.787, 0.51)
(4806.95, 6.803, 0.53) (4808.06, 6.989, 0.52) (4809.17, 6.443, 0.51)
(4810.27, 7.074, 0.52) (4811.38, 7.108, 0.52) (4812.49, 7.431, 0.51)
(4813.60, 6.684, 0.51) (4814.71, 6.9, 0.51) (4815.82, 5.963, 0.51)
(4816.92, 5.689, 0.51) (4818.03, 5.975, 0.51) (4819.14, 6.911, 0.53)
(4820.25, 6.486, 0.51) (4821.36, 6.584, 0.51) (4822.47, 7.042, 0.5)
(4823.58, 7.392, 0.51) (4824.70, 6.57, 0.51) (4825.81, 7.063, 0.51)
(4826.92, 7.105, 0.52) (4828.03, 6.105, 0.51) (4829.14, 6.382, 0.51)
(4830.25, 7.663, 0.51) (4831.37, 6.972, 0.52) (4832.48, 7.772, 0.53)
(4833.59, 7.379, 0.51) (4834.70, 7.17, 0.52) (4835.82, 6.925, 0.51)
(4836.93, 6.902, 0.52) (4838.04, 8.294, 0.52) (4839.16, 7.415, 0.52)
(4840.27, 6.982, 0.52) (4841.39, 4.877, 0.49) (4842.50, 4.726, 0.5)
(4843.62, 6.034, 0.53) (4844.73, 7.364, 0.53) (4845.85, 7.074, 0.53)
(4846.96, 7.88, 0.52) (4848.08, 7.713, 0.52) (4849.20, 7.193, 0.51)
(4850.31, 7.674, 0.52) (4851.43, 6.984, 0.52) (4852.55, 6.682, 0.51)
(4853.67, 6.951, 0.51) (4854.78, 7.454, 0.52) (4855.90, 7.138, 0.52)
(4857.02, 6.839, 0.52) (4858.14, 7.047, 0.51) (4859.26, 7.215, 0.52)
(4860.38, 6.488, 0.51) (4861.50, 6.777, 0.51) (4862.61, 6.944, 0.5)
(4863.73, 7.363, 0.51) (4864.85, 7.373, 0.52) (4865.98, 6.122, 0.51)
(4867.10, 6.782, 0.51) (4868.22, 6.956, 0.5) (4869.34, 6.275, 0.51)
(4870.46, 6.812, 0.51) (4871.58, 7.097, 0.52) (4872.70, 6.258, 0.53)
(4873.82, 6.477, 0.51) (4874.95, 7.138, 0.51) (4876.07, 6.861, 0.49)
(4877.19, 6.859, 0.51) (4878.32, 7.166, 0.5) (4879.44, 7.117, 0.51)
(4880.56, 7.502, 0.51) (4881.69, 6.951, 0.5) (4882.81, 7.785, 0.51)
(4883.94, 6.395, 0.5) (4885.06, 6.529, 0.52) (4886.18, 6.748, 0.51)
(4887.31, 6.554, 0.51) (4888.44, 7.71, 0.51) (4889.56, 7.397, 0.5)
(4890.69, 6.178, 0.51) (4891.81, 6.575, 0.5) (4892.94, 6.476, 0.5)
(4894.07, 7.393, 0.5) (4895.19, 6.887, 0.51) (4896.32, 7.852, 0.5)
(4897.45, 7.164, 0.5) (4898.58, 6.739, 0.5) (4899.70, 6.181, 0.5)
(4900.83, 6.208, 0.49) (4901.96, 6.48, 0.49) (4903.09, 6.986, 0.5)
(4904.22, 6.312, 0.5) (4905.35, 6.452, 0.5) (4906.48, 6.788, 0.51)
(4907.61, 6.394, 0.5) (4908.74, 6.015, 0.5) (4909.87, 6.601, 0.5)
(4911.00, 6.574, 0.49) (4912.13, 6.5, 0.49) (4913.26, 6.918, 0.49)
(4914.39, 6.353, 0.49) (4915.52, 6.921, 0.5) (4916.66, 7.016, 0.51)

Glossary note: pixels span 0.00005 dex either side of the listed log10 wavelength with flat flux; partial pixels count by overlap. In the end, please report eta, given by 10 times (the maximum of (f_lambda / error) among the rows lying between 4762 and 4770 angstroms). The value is 136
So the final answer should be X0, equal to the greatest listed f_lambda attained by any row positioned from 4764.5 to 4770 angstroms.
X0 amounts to 7.328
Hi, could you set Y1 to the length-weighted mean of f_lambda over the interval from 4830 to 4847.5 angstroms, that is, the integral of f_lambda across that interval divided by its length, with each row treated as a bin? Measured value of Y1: 6.95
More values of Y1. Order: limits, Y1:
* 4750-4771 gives 6.78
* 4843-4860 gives 7.13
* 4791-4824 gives 6.75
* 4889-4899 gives 6.96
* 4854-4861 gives 7.02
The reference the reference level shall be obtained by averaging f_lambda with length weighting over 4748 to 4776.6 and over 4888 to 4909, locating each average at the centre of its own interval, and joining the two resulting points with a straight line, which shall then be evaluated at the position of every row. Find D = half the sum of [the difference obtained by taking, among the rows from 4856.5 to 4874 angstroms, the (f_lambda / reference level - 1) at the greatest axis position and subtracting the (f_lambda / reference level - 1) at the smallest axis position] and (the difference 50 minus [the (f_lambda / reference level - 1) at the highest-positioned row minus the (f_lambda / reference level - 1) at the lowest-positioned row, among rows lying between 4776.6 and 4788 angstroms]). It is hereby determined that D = 24.9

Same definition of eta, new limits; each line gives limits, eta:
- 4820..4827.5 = 145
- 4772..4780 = 142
